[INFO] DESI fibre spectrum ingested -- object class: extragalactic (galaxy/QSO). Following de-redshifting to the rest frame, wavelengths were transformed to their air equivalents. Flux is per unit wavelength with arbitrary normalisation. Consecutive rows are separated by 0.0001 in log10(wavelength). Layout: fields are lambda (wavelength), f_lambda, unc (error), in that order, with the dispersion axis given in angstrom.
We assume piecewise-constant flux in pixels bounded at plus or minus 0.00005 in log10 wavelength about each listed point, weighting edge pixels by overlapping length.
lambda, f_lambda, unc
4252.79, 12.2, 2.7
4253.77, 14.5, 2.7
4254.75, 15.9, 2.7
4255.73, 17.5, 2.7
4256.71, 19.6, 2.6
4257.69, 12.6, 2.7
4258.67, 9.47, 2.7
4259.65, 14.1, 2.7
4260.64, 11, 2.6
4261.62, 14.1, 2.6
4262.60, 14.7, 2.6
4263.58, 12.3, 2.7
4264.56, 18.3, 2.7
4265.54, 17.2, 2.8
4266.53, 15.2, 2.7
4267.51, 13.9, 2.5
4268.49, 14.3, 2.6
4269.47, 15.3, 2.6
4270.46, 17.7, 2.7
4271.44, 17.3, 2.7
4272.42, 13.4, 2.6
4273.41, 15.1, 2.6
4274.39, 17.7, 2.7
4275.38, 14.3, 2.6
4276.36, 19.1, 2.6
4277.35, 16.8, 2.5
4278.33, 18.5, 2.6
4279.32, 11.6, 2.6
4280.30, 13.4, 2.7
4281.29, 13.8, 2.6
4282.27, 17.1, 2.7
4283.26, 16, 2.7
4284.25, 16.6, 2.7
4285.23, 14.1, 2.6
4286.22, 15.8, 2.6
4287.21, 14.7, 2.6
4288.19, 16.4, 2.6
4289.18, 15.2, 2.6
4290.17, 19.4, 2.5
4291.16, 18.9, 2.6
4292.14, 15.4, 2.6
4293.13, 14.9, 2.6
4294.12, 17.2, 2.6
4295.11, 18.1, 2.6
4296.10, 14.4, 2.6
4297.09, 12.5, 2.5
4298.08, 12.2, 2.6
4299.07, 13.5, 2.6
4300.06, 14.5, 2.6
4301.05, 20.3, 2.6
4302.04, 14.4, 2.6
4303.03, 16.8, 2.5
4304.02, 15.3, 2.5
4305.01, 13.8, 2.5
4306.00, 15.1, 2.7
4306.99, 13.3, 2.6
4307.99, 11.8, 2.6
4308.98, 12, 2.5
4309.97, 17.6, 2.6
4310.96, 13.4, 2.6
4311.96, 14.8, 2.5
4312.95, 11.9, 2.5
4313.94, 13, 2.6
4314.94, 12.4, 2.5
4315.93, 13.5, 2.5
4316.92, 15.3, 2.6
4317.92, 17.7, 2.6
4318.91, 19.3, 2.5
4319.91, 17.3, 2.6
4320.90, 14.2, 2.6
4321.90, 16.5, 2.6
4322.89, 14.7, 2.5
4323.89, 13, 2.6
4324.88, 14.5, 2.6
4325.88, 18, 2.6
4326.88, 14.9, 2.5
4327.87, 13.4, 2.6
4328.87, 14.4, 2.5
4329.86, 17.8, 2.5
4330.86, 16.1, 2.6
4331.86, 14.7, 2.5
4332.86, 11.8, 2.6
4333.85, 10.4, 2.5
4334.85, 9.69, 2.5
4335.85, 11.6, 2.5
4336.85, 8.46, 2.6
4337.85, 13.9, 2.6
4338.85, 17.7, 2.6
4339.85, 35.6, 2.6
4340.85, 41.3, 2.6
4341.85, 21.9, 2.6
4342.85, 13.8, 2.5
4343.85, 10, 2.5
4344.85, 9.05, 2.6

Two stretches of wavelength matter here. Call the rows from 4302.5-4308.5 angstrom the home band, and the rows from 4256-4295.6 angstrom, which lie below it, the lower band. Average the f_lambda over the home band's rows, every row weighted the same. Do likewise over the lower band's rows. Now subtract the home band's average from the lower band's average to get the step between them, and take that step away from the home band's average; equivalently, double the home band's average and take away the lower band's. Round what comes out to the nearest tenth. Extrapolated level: 13.2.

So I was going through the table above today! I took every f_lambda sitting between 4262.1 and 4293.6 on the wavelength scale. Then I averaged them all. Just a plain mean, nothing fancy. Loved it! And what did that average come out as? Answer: 15.8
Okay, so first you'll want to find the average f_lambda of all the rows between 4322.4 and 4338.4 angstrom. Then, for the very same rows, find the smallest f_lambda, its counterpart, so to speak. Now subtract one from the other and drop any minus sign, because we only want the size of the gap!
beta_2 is 5.1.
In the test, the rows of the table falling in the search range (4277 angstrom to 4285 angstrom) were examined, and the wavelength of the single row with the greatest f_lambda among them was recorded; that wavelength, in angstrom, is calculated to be 4278.33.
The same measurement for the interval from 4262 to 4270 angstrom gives 4264.56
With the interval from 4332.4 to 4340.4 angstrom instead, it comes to 4339.85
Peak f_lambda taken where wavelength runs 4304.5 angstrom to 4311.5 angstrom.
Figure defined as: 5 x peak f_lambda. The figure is 88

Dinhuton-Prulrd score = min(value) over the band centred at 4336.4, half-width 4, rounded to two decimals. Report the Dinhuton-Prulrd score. 8.46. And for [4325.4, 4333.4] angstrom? 11.80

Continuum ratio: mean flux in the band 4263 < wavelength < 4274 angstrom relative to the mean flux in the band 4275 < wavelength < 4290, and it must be 0.99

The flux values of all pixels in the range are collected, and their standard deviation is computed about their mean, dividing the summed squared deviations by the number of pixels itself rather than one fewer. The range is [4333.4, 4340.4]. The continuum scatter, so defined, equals 8.75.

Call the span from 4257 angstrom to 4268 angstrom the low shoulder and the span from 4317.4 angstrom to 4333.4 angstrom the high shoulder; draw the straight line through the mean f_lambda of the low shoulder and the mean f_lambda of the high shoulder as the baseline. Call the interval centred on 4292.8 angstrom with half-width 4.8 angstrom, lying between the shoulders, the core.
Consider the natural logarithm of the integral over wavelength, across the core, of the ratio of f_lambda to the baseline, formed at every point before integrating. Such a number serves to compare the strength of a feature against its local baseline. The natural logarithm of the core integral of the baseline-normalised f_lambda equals 2.4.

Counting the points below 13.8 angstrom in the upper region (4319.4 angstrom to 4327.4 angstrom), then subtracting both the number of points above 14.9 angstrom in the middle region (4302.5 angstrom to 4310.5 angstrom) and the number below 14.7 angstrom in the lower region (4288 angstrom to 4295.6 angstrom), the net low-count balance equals -3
